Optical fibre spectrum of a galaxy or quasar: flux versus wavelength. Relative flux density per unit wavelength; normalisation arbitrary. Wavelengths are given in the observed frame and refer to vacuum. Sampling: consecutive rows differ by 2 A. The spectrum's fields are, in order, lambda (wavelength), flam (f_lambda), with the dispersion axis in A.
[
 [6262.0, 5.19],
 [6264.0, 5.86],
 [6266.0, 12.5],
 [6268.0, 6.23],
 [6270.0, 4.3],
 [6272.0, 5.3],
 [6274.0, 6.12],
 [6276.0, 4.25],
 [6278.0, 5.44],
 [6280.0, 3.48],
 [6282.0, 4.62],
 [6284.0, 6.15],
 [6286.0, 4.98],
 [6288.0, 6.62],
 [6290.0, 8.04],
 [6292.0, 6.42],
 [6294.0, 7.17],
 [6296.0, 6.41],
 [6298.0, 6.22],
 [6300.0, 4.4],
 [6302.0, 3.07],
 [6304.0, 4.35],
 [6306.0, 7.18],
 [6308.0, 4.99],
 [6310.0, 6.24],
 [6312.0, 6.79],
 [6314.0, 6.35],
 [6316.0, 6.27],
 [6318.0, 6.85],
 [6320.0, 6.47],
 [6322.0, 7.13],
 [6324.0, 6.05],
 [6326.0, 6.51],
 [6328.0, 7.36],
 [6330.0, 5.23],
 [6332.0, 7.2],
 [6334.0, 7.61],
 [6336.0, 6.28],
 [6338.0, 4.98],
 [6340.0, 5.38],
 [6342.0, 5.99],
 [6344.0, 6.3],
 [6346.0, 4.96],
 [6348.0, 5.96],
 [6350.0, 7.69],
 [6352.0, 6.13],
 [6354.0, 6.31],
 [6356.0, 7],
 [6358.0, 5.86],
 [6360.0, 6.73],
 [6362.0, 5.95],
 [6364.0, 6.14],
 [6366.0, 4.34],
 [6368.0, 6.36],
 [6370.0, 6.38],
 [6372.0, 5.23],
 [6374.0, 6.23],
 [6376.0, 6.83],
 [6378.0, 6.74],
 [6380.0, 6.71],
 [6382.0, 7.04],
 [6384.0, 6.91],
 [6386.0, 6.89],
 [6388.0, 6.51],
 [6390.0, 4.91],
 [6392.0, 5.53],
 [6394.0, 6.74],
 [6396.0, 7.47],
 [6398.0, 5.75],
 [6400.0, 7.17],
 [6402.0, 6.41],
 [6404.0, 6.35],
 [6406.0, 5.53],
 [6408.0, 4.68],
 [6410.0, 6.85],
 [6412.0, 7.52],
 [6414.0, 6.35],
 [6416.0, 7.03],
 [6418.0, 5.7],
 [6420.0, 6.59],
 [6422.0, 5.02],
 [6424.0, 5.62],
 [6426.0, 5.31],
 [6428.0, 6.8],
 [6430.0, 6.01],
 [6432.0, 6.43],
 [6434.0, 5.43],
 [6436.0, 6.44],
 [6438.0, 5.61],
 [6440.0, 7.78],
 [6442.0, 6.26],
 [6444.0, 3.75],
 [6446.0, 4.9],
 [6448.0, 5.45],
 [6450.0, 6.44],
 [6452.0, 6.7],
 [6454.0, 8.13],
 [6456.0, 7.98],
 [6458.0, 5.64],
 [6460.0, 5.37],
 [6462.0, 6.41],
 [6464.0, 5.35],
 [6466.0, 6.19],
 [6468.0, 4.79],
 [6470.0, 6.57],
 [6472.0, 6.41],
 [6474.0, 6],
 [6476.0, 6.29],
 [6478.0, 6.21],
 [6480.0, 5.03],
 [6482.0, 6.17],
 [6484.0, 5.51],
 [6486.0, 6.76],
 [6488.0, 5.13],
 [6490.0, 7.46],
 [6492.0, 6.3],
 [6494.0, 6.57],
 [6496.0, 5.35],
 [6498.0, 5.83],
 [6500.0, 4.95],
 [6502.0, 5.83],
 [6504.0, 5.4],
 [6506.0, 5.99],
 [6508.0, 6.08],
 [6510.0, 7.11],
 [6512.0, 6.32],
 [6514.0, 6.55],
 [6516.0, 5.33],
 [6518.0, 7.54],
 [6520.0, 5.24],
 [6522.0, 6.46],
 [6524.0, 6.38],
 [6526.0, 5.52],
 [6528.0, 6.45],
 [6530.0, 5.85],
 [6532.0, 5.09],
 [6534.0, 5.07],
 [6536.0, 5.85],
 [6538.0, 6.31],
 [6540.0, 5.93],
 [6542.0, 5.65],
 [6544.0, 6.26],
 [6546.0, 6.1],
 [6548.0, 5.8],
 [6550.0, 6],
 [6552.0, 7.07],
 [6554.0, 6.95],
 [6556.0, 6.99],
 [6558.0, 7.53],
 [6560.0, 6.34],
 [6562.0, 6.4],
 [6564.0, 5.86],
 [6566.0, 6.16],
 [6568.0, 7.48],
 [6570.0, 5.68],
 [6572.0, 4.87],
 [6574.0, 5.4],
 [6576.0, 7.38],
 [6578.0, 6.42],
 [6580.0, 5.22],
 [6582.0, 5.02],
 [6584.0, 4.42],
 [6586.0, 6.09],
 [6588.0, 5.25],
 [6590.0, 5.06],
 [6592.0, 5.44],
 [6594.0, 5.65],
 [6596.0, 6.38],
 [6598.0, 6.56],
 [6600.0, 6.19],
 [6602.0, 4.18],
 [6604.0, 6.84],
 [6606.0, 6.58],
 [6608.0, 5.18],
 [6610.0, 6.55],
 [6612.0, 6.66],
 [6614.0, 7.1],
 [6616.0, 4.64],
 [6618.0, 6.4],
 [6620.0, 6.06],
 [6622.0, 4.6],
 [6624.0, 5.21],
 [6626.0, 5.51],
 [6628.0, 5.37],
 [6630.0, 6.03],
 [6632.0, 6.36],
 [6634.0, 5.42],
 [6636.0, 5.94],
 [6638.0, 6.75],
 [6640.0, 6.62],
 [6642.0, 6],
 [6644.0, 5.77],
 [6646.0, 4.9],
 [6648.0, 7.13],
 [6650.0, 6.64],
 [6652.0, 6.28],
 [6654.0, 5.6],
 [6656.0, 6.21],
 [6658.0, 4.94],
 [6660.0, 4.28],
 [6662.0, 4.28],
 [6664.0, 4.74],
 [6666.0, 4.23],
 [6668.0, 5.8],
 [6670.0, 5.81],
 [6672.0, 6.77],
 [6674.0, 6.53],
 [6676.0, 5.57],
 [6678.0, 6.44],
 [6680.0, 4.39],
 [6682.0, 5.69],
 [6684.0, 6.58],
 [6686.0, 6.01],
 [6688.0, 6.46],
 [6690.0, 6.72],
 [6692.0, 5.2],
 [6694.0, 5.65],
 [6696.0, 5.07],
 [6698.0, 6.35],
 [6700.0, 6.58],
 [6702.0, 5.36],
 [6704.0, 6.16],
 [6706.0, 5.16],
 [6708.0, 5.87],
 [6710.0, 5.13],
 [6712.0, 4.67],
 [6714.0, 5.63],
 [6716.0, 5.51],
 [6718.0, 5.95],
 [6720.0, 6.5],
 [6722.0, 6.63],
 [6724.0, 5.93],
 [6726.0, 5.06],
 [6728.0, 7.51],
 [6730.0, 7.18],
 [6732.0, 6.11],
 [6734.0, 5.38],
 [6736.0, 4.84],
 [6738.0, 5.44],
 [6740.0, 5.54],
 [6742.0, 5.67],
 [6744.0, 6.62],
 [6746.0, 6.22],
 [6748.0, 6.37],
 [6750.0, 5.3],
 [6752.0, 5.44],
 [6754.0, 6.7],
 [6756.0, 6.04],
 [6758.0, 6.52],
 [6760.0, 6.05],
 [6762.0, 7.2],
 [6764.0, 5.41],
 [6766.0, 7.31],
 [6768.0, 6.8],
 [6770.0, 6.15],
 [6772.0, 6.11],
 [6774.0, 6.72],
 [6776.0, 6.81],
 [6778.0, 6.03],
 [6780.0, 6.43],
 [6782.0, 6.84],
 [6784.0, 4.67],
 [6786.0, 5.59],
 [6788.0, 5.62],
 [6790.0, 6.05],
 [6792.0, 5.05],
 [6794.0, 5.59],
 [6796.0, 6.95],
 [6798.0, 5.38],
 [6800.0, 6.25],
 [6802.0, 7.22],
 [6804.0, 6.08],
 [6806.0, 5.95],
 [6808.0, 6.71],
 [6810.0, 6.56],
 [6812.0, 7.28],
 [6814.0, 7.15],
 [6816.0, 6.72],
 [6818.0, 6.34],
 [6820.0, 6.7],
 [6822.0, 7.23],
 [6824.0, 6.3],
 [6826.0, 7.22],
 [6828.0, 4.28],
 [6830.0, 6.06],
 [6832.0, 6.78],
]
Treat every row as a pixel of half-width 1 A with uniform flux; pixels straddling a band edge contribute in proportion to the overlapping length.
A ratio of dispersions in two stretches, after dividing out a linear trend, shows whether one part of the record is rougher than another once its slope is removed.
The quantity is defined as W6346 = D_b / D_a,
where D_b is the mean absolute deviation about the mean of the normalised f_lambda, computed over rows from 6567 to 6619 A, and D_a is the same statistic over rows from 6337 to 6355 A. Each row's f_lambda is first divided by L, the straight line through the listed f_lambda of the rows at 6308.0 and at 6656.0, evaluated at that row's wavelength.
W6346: 1.18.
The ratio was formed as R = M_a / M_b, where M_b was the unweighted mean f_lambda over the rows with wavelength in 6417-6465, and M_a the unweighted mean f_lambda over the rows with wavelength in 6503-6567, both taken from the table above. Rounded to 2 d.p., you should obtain 1.02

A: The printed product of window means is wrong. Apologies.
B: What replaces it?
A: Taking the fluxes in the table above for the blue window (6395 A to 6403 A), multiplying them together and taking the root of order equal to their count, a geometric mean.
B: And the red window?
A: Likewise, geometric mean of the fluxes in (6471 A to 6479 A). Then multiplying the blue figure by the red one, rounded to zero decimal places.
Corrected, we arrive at 41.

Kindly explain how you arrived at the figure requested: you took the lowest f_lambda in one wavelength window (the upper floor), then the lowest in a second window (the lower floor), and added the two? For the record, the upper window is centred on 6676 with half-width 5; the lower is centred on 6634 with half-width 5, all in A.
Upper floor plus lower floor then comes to 9.8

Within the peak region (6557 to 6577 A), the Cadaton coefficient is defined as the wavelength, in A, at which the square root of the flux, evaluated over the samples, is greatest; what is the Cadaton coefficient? 6558.0 A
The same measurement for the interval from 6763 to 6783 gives 6766.0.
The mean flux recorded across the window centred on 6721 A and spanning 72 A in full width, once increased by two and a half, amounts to 8.39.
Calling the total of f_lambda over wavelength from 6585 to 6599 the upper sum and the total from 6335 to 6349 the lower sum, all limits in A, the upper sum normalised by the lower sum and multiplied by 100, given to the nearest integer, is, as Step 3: 101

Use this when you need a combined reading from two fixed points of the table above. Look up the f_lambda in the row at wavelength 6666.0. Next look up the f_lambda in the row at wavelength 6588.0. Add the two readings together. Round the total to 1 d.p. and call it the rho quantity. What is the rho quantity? 9.5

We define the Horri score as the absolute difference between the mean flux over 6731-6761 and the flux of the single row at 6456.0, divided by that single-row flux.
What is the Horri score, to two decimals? 0.26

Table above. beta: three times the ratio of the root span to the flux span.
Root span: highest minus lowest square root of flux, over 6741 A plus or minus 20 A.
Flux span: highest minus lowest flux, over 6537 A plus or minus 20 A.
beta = 0.66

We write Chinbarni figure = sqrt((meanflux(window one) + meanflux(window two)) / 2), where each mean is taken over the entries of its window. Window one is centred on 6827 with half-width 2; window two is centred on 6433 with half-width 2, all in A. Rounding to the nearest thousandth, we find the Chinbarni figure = 2.417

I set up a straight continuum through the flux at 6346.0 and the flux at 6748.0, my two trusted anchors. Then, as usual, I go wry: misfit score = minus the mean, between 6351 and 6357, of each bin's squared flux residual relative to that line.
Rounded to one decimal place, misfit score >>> -2.4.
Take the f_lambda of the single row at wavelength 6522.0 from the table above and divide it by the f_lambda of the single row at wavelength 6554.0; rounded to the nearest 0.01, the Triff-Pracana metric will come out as 0.93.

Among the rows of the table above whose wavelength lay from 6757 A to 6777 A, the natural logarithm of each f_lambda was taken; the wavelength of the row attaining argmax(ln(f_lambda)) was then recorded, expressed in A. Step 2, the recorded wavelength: 6766.0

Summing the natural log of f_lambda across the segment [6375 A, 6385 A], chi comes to 10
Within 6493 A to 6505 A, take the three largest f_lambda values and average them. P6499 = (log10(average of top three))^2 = 0.61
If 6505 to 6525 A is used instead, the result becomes 0.72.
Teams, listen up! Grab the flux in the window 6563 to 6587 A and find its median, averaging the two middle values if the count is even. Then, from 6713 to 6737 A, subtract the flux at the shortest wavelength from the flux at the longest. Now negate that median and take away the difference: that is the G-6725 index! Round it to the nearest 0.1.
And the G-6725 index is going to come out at -5.0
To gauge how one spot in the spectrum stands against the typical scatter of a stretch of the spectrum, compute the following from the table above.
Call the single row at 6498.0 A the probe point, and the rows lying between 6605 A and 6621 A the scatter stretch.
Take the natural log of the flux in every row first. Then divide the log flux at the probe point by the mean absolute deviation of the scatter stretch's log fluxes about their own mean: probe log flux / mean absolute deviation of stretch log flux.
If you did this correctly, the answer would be 16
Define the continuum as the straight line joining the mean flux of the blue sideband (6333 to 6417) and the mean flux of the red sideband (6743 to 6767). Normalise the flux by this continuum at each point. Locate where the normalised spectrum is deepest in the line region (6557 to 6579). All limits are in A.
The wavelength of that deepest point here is 6572.0 A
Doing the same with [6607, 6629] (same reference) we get 6622.0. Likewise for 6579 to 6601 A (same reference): 6584.0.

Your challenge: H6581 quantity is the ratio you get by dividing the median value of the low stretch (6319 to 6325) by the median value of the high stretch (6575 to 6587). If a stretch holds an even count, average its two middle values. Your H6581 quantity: 1.1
